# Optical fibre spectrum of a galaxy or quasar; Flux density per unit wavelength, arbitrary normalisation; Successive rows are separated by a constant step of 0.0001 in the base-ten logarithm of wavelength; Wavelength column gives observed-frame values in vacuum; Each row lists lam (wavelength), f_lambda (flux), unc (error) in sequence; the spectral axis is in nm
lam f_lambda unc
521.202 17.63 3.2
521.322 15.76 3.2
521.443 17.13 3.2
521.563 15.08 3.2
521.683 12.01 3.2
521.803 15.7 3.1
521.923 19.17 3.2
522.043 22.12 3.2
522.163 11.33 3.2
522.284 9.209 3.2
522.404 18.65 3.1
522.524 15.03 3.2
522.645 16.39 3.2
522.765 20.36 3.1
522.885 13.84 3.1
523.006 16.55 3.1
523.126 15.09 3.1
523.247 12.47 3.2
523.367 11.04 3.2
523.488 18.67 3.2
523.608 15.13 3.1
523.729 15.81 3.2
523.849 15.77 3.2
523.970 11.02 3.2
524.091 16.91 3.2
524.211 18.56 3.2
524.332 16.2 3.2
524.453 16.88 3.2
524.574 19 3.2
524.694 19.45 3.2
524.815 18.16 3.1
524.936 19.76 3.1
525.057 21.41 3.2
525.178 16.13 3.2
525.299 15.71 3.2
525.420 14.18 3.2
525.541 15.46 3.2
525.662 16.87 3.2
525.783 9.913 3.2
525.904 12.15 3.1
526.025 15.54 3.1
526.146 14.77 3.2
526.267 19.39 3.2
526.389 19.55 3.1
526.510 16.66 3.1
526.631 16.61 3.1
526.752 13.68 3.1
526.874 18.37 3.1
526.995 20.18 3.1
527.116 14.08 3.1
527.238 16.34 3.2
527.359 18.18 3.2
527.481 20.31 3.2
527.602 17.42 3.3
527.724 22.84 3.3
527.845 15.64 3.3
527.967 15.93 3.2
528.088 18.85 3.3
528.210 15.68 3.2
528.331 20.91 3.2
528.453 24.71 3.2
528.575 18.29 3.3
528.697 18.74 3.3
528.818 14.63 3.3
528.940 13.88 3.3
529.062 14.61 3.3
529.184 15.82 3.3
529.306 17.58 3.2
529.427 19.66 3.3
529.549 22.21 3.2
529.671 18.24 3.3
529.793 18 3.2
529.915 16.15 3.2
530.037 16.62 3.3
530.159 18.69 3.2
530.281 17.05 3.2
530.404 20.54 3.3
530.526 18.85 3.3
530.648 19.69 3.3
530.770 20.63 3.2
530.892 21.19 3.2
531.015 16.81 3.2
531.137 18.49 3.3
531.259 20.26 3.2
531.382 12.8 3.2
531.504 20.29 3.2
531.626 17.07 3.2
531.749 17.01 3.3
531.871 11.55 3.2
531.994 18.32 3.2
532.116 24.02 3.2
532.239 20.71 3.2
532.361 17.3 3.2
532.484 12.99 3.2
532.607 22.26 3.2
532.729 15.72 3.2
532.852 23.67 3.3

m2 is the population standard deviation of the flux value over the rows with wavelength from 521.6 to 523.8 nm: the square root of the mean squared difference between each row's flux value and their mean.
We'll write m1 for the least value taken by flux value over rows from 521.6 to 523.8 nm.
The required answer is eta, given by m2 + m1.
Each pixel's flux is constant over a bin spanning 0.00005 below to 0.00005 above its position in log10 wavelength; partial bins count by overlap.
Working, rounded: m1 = 9.209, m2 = 3.4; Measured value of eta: 13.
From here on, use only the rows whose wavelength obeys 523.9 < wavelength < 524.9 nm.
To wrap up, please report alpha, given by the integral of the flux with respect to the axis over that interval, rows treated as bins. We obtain 17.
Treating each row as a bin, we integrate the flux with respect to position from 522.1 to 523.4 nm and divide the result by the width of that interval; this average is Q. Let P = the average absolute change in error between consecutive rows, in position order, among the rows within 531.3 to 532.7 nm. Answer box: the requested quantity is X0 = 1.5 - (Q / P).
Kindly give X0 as -730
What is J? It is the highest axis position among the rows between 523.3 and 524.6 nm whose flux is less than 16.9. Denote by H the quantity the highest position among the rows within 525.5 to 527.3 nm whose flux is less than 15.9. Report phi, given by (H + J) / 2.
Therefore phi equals 525.78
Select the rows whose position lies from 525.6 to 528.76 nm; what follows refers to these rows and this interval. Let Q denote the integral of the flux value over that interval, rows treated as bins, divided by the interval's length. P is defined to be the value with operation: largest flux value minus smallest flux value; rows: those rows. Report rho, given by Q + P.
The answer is 32.2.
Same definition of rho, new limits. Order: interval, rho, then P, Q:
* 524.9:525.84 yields 27.6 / 11.5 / 16.1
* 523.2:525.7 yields 26.8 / 10.4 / 16.4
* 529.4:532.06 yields 28.8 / 10.7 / 18.2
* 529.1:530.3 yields 24.4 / 6.4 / 18.0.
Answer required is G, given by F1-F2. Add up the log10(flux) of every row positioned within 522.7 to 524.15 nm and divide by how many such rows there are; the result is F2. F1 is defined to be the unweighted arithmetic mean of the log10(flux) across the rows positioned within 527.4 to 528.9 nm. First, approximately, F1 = 1.27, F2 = 1.175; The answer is 0.090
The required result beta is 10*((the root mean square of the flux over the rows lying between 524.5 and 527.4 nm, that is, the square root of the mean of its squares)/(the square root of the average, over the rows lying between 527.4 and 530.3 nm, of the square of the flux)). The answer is 9.3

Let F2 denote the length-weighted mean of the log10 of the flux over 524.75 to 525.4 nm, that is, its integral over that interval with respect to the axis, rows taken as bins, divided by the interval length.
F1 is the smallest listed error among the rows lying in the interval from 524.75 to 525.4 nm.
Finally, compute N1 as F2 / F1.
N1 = 0.403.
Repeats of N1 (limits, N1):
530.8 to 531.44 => 0.390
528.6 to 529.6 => 0.384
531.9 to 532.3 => 0.406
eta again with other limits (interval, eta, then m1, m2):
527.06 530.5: 17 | 13.88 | 2.6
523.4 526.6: 13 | 9.913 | 2.7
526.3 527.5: 16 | 13.68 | 2.2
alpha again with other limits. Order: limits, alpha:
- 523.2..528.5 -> 89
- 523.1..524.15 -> 15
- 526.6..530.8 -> 76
